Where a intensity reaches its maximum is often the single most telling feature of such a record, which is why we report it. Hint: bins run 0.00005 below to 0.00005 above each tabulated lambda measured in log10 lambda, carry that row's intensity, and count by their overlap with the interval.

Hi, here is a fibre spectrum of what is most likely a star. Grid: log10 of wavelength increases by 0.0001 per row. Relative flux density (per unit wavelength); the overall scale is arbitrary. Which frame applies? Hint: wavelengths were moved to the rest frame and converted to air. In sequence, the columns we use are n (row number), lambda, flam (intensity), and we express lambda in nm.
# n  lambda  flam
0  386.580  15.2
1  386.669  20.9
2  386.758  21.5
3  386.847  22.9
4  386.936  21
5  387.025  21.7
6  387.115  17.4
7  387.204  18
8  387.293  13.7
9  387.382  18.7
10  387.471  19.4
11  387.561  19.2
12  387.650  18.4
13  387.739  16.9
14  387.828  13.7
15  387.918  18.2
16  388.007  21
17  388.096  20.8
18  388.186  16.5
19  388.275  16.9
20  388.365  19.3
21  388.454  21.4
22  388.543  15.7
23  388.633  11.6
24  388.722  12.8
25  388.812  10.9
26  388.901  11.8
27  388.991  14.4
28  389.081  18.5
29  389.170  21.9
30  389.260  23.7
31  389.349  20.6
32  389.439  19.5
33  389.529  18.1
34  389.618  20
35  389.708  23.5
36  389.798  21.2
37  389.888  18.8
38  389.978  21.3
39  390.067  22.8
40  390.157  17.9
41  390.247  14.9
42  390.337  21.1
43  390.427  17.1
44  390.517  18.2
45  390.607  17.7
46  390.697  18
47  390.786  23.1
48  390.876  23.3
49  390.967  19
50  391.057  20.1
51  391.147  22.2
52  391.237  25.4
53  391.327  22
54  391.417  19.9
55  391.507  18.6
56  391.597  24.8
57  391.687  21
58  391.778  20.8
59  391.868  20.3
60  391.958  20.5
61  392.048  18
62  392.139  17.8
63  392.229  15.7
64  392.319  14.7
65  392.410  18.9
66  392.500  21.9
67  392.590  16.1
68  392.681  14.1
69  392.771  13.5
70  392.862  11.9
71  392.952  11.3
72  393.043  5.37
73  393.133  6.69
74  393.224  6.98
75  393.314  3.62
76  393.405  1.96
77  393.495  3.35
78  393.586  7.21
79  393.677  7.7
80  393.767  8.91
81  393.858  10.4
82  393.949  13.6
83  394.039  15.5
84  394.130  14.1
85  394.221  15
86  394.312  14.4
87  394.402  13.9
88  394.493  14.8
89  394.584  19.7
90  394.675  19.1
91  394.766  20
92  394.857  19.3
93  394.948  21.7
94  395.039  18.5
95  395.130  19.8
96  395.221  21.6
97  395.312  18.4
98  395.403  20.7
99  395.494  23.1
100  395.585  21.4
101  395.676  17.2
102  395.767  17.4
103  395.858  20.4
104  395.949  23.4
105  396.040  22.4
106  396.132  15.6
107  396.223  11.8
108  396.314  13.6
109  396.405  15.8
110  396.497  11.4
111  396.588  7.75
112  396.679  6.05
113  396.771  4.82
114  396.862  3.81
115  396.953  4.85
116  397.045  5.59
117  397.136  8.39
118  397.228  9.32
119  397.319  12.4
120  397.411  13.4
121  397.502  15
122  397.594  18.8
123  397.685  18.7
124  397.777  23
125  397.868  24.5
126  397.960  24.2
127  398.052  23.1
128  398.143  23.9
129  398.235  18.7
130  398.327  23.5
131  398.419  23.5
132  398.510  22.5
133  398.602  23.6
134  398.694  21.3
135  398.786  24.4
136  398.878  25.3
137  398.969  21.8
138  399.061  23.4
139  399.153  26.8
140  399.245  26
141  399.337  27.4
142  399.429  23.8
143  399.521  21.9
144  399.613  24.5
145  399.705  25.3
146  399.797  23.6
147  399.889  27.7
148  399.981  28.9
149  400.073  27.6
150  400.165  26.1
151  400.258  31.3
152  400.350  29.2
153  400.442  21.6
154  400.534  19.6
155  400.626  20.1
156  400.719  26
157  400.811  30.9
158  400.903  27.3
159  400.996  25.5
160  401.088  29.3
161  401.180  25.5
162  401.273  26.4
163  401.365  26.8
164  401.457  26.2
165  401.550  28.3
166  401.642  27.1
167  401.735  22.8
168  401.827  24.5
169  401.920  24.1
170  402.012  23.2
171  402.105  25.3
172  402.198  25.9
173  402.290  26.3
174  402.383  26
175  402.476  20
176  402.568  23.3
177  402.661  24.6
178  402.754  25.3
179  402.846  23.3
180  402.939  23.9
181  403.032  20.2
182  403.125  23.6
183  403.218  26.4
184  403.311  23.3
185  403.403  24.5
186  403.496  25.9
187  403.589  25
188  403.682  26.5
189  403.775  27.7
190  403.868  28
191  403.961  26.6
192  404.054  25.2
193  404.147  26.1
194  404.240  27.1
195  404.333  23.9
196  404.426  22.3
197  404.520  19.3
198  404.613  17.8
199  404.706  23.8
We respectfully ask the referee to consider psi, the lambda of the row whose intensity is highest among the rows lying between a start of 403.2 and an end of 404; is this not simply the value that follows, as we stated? 403.868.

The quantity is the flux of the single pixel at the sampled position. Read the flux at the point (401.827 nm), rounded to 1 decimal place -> 24.5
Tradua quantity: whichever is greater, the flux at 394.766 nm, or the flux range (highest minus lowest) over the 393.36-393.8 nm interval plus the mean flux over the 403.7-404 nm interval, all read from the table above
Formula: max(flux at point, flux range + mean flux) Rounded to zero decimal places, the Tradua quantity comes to 34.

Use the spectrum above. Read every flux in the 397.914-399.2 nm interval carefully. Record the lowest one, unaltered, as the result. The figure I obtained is 18.7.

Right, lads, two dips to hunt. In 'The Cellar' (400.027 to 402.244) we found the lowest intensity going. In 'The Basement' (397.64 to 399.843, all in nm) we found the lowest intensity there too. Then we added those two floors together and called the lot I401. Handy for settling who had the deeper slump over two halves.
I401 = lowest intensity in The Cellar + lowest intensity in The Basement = 38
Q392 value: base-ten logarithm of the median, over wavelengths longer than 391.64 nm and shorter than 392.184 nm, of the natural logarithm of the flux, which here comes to 0.479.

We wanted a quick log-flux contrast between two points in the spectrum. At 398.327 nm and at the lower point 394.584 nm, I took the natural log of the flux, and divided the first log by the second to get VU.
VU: 1.06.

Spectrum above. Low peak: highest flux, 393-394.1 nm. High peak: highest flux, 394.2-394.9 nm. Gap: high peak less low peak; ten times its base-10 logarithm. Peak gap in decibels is 6.5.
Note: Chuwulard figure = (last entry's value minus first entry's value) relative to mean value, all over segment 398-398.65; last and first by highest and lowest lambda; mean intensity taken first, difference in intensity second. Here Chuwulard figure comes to 0.02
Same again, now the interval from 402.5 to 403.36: 0.00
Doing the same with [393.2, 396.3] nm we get 0.31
